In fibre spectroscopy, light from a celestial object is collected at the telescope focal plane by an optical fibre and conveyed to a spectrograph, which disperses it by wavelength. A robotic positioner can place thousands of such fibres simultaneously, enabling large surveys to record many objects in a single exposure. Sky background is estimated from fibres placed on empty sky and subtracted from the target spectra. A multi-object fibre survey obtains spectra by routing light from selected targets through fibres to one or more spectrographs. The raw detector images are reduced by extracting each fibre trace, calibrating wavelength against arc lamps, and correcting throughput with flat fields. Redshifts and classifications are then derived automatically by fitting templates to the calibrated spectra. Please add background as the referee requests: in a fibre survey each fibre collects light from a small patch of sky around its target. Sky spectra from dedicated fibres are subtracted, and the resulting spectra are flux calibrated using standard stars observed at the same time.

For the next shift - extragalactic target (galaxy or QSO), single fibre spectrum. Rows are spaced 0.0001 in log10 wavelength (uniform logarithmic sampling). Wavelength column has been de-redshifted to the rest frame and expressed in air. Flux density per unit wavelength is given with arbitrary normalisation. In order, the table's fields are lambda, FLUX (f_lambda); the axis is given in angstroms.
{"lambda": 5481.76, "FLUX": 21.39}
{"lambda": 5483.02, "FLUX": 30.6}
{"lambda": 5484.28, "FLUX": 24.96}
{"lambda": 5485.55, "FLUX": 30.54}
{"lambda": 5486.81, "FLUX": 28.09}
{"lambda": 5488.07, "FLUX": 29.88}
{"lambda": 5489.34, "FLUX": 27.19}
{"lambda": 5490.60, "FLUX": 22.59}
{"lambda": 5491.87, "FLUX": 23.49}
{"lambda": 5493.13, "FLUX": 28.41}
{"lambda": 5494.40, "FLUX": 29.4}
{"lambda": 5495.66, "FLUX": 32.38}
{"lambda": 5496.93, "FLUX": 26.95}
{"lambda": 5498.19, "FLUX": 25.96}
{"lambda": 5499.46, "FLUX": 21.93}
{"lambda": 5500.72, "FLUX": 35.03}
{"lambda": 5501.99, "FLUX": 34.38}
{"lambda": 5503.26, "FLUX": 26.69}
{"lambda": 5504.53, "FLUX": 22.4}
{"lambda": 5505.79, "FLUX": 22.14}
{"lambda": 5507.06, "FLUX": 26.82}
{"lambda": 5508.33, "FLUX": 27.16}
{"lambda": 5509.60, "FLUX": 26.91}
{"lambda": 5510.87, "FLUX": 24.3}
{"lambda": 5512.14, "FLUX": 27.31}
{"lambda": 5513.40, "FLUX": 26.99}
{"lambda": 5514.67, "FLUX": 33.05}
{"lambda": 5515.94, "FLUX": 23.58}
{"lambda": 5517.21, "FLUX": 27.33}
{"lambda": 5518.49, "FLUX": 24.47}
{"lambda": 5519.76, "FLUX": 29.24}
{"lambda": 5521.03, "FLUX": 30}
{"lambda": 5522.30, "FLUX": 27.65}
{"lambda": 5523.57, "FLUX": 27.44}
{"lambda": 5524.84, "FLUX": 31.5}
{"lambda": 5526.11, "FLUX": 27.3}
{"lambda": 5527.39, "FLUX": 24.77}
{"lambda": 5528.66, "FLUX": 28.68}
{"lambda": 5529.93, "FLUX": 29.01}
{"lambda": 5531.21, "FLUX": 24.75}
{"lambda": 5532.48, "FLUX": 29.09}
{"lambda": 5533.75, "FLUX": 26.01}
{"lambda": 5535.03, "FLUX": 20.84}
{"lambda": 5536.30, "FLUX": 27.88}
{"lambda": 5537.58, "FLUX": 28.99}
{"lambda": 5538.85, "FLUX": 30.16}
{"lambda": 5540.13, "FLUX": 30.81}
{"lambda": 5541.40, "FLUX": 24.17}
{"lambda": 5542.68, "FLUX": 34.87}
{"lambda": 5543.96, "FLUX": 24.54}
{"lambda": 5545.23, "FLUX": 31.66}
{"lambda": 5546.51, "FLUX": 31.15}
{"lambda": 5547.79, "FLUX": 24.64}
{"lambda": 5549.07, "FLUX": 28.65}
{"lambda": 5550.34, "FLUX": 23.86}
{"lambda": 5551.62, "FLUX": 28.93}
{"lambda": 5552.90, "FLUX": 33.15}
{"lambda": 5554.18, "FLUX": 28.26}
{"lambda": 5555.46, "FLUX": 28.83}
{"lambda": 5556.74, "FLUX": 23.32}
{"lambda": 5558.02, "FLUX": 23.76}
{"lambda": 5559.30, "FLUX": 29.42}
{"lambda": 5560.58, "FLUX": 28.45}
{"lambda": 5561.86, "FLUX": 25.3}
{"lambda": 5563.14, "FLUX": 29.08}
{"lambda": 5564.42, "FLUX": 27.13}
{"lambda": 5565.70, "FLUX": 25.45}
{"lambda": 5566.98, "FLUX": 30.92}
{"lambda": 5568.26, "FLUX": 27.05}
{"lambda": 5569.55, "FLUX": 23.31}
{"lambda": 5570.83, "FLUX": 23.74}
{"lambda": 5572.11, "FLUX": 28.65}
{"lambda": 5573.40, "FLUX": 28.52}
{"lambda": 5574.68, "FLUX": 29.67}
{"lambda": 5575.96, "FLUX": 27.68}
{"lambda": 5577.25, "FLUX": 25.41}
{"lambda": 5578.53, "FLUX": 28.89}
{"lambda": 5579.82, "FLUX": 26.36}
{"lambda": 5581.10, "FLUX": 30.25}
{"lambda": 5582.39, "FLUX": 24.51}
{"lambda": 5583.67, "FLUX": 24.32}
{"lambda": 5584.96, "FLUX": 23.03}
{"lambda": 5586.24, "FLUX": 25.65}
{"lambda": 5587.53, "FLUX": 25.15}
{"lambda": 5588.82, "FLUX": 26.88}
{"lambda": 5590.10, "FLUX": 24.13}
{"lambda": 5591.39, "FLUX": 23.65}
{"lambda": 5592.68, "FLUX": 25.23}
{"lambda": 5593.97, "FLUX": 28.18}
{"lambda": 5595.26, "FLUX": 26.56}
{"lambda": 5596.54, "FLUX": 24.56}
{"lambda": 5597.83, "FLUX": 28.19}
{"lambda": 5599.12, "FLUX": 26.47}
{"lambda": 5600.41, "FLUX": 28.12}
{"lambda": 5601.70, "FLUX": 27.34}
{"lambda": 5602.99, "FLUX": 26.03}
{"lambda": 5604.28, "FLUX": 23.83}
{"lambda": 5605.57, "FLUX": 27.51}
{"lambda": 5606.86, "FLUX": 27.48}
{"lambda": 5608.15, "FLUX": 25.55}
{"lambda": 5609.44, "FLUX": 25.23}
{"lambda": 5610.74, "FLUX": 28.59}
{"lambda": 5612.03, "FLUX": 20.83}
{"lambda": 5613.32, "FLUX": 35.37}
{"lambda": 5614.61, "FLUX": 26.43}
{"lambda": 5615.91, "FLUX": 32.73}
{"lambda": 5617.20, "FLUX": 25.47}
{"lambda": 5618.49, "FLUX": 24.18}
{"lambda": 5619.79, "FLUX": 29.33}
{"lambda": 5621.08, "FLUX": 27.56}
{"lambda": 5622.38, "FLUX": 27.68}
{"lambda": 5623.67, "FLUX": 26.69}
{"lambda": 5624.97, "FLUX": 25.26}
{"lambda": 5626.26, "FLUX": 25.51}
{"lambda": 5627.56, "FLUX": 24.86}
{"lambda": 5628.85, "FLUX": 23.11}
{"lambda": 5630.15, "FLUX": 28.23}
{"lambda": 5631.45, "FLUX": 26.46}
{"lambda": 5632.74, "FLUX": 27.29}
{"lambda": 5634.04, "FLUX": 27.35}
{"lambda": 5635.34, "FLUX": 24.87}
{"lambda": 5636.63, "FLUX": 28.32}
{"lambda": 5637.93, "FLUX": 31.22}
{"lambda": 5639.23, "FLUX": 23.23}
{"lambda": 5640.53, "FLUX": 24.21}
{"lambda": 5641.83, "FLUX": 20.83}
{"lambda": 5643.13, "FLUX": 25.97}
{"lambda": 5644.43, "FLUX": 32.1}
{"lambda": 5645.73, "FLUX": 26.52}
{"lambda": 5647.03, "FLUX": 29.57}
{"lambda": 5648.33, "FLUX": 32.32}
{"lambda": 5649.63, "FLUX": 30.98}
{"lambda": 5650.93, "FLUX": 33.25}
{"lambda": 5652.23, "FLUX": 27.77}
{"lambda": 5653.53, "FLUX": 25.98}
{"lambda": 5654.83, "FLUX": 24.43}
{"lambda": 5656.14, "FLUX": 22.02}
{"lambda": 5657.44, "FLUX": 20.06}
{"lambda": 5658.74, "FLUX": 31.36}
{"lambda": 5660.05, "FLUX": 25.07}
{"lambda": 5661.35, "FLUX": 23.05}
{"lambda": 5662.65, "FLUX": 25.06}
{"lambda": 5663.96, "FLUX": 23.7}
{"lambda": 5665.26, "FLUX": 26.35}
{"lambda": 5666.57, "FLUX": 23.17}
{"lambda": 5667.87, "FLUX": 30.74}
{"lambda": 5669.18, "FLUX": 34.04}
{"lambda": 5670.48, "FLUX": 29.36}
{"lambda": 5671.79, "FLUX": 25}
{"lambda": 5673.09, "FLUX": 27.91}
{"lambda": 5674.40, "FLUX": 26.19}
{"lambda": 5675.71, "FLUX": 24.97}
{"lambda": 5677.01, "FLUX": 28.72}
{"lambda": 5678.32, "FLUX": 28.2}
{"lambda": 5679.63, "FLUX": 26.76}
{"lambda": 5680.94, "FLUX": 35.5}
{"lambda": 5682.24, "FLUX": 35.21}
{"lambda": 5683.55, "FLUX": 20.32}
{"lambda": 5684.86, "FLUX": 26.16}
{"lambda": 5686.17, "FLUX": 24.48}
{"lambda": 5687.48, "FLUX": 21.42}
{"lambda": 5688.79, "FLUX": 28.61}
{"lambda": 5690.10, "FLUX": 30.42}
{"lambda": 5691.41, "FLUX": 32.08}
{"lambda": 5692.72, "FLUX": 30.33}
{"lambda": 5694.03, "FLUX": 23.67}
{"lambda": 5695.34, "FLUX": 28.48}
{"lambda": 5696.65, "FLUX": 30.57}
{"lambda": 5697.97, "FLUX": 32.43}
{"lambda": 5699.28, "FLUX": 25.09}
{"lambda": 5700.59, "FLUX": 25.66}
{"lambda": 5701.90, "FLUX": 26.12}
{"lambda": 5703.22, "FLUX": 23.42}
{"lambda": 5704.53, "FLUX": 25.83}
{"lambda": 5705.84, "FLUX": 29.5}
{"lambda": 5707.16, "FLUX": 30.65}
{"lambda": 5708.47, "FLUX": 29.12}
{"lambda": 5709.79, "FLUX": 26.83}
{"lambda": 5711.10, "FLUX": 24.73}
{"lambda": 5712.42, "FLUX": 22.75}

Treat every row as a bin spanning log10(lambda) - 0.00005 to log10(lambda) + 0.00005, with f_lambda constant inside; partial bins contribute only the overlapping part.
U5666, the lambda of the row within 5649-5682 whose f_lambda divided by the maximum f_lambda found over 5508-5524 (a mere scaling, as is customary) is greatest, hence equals 5680.94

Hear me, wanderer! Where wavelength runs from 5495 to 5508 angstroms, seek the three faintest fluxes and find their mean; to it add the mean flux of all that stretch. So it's 49.6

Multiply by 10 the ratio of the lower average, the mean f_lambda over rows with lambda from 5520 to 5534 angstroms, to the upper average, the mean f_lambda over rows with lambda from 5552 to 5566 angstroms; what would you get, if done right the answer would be 10.1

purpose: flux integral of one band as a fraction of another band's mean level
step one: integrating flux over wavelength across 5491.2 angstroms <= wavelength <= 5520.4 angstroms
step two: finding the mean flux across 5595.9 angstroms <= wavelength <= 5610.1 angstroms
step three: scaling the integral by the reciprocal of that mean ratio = 30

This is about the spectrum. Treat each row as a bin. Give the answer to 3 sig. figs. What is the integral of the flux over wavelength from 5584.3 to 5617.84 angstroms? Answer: 888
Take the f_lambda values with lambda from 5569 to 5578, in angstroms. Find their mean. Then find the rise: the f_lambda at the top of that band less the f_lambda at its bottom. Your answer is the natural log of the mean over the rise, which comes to 2.5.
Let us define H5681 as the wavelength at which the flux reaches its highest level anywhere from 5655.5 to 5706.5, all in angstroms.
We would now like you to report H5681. 5680.94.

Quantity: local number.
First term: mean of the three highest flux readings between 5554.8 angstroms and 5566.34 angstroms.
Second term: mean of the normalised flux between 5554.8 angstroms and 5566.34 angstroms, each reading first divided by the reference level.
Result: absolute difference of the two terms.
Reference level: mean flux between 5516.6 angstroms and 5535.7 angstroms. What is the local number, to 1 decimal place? 28.1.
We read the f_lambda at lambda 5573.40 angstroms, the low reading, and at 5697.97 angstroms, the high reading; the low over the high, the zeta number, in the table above 0.88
